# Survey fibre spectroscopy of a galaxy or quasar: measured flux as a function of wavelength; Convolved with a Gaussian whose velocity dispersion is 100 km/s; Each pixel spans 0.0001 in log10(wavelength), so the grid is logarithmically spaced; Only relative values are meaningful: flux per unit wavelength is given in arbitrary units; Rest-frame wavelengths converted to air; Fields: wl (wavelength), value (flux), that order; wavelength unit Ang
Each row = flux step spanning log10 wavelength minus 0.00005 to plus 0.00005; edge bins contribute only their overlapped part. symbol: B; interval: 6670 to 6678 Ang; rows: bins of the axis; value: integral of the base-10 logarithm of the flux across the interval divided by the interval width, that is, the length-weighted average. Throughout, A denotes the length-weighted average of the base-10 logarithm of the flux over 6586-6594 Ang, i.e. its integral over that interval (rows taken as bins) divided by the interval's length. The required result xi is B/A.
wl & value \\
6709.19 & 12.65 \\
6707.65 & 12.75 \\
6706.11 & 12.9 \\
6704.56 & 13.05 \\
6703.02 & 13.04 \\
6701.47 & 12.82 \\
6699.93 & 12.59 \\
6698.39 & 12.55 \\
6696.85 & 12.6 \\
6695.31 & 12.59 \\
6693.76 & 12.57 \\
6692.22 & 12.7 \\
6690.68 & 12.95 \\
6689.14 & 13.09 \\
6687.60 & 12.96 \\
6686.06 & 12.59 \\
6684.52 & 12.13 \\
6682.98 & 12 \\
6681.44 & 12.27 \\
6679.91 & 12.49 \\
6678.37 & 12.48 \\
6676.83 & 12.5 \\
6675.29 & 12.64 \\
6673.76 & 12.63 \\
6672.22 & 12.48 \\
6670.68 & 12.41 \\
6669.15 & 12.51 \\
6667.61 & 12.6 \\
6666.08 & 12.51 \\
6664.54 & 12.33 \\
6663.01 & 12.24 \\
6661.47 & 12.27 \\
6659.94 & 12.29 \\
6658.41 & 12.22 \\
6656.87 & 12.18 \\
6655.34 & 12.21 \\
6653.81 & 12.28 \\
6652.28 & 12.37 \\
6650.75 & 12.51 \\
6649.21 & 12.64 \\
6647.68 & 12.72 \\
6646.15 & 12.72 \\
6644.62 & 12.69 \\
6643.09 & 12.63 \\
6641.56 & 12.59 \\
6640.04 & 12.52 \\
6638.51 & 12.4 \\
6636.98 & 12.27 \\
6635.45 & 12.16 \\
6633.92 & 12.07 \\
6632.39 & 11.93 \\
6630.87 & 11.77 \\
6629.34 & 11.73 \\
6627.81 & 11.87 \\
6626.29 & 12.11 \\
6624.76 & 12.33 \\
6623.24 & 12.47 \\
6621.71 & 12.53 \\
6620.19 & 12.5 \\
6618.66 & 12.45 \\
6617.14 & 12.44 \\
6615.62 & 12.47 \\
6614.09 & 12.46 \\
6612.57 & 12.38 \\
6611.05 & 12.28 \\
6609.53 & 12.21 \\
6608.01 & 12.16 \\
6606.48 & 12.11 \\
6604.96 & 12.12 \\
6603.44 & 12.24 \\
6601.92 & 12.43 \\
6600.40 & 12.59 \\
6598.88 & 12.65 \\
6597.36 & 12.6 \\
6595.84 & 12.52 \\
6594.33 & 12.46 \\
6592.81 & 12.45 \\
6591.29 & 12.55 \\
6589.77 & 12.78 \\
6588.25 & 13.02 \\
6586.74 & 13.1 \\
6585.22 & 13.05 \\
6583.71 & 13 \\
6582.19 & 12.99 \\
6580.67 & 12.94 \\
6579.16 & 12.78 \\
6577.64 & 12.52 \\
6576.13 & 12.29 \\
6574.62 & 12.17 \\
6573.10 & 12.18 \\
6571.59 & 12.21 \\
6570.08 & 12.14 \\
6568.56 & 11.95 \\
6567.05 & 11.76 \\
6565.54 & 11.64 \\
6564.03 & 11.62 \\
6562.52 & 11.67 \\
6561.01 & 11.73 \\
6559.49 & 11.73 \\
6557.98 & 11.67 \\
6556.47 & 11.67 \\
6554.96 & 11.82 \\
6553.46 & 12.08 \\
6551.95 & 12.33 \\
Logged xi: 0.99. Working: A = 1.11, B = 1.097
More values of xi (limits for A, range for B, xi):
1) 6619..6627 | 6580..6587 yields 1.02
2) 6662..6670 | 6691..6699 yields 1.01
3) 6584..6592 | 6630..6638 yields 0.97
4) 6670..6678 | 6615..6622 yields 1.00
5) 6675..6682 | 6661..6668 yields 1.00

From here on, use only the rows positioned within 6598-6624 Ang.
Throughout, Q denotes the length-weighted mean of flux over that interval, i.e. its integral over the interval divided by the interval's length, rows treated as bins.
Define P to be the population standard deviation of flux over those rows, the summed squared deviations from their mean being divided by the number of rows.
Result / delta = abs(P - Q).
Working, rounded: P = 0.16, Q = 12.4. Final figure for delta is 12.2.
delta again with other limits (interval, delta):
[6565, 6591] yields 12.0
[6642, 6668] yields 12.2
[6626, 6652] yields 12.0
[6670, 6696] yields 12.3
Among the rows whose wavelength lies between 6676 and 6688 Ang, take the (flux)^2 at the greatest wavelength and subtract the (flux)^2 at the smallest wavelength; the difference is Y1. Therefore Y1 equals 12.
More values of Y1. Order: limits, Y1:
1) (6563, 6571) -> 12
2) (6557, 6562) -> 1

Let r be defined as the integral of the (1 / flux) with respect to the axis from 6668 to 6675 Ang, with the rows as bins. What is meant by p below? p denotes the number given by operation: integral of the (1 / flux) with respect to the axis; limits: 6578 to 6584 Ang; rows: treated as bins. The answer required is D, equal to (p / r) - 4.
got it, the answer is -3.17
